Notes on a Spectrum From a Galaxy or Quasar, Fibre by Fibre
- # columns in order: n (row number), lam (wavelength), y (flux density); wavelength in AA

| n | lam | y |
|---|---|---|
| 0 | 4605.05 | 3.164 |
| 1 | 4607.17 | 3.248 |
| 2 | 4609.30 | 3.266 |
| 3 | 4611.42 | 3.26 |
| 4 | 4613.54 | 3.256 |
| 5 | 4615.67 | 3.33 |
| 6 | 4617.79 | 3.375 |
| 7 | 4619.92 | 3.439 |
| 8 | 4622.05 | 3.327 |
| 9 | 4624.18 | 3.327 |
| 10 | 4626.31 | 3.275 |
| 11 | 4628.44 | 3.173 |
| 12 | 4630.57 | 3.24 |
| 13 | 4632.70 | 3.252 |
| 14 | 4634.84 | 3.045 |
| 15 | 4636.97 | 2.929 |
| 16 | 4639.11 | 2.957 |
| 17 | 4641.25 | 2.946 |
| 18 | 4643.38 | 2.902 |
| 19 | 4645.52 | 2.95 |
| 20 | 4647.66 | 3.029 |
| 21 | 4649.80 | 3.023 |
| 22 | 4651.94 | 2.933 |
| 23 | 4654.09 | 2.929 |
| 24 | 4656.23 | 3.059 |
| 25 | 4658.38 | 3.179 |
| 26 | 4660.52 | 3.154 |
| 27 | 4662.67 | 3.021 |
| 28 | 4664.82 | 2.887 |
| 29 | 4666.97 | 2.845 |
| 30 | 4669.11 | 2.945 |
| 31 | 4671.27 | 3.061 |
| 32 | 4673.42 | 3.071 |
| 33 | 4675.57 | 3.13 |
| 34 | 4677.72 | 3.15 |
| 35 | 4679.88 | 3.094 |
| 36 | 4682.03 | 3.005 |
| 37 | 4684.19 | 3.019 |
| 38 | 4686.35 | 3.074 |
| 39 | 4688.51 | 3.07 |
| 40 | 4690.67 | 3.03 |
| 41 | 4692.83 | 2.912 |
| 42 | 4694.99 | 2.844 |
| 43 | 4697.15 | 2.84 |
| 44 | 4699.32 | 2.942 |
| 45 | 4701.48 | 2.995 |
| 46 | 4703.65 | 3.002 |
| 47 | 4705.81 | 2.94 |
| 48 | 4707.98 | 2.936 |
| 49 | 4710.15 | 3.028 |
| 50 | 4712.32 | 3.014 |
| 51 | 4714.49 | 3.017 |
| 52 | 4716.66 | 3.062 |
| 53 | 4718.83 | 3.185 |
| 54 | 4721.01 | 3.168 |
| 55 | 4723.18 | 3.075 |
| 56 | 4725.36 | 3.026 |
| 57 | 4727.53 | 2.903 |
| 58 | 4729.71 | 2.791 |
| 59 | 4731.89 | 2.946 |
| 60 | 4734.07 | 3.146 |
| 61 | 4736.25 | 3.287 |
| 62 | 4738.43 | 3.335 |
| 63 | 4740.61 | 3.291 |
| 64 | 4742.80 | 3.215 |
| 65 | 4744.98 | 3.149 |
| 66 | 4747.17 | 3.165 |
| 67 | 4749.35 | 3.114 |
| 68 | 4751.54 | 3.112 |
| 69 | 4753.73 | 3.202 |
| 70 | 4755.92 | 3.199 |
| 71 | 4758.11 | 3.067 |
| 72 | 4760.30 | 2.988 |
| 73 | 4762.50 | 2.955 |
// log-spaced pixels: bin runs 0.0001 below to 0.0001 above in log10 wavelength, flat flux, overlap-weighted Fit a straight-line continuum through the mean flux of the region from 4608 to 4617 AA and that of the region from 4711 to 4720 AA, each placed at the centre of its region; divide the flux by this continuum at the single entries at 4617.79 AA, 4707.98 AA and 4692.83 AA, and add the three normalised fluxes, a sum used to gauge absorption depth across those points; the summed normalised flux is 2.92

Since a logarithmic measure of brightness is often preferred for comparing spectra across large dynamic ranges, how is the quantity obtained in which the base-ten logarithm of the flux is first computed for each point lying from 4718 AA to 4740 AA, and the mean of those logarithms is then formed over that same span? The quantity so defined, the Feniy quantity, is 0.489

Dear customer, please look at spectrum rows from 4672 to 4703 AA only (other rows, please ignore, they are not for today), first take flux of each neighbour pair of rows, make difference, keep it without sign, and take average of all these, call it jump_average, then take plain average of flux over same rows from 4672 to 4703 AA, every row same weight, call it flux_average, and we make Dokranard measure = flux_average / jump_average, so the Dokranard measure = 57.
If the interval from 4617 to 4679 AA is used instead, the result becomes 45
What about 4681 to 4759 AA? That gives 48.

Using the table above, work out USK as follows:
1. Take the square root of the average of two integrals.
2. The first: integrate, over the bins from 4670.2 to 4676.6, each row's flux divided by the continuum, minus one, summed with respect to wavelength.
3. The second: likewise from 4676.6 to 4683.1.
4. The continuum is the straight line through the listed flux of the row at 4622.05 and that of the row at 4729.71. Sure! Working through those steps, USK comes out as 0.3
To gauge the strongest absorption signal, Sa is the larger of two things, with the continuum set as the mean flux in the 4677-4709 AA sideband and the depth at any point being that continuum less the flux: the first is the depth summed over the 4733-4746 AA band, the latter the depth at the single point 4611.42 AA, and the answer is -0.27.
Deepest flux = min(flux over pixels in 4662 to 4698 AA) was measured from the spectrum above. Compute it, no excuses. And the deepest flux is 2.84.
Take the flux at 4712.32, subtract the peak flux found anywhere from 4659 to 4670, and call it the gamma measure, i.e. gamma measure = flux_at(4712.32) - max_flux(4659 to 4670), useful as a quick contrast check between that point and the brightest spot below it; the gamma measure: -0.14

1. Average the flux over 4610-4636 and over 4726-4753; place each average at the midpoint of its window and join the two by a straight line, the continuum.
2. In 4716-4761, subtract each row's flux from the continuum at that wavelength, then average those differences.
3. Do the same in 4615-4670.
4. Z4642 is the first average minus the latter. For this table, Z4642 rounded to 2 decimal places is -0.15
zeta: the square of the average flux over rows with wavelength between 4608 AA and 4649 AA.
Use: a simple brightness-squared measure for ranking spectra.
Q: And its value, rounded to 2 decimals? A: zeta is 10.06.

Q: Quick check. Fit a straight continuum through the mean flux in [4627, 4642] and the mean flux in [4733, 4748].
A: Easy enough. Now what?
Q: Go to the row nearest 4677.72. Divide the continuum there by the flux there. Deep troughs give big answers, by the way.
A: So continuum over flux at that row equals 1.00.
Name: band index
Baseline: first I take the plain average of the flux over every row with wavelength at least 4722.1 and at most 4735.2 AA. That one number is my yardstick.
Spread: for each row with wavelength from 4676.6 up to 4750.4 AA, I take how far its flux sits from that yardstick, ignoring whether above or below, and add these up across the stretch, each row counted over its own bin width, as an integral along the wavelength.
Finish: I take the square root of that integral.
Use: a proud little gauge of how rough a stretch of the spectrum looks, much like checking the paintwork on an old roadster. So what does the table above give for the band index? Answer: 2.9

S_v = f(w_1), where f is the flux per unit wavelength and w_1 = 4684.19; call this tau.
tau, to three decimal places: 3.019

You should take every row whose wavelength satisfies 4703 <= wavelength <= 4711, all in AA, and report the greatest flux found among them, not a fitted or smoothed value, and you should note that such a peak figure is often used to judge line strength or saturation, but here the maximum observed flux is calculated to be 3.028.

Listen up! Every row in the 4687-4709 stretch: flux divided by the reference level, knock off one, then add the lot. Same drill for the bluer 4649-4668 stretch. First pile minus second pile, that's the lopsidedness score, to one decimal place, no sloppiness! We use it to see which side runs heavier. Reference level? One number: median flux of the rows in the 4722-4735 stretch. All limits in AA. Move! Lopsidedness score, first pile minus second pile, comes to -0.2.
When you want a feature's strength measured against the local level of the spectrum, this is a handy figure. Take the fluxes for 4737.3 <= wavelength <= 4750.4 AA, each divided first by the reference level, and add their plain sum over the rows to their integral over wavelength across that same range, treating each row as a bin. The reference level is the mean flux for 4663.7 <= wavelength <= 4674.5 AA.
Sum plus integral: 21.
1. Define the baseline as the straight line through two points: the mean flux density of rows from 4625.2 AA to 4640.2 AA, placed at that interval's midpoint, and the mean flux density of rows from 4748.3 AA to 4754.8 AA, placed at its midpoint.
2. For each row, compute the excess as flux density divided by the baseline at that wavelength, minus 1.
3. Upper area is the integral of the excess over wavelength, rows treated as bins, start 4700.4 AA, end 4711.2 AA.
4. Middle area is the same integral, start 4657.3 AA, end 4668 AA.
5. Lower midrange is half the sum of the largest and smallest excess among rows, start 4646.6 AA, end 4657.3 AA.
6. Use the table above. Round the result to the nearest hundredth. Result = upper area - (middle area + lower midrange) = -0.11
